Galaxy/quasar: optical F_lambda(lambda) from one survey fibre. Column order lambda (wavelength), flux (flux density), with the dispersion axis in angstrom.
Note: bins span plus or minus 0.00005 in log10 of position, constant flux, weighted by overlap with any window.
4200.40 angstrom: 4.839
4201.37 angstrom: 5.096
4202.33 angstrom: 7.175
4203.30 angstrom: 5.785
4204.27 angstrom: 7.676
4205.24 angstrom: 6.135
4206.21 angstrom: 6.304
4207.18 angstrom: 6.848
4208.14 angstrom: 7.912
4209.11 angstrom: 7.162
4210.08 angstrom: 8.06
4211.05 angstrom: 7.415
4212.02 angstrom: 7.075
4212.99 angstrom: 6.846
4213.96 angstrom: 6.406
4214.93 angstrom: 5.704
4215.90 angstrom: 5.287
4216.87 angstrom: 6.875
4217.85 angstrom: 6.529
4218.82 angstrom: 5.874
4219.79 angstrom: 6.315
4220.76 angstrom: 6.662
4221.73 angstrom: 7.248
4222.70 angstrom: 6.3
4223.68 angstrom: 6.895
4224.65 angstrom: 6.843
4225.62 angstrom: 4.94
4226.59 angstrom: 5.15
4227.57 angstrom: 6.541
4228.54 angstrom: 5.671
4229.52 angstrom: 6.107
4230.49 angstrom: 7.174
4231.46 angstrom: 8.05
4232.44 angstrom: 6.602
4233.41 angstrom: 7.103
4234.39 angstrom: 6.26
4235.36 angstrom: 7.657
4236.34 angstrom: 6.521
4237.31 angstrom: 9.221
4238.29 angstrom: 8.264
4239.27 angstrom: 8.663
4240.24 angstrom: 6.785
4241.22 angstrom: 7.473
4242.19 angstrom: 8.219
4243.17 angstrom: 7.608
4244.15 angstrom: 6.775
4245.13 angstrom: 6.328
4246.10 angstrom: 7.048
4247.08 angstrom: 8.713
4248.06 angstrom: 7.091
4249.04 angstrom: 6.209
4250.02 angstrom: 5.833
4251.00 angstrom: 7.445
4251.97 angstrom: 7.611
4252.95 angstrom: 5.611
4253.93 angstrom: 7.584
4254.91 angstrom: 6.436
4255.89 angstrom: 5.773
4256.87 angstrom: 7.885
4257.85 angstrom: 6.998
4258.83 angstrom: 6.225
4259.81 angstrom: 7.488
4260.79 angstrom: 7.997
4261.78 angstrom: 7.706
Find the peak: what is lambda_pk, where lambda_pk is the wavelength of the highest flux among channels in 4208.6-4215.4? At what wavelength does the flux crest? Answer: 4210.08 angstrom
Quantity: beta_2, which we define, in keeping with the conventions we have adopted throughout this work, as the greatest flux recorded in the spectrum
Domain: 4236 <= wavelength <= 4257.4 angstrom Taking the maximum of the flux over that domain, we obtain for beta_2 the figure 9.221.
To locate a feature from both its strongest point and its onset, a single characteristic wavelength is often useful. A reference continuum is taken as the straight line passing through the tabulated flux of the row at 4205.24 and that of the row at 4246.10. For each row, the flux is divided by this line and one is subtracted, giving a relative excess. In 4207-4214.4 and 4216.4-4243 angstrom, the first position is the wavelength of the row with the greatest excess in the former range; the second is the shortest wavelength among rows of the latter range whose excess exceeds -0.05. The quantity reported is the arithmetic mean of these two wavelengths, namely 4213.5 angstrom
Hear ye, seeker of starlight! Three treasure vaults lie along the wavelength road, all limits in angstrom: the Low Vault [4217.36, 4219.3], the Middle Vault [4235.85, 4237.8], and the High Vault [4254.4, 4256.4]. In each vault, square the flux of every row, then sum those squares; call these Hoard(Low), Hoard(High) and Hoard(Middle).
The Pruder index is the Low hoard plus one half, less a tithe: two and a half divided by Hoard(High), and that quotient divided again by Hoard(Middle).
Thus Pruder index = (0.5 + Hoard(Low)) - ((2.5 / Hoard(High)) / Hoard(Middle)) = 78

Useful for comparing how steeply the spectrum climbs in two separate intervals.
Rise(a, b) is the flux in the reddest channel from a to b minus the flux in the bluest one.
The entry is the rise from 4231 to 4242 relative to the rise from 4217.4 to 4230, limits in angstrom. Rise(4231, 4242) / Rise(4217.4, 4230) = 1.4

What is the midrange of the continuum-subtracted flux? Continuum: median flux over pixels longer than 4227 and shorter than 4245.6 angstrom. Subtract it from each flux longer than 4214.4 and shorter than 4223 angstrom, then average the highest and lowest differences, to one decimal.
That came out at -0.8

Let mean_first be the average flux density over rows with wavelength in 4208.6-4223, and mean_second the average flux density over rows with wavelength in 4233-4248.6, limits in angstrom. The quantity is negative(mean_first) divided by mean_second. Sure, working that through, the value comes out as -0.89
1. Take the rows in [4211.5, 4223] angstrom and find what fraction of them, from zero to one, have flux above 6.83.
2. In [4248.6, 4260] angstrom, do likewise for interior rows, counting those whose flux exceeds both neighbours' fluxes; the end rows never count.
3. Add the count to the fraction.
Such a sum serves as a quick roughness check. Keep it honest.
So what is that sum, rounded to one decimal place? 3.3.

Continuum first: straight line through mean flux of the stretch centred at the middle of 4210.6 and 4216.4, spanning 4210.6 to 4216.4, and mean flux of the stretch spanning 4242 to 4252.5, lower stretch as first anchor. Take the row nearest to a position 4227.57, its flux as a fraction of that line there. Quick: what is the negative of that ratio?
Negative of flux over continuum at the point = -0.97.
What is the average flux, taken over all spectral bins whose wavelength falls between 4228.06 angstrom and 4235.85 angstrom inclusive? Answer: 6.83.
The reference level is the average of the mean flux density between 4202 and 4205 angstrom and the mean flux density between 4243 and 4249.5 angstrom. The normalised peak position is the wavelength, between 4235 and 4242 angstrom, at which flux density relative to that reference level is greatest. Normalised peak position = 4237.31 angstrom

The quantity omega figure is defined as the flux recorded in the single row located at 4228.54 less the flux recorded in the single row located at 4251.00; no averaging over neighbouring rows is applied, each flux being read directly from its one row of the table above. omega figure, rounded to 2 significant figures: -1.8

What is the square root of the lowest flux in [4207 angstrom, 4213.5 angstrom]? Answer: 2.62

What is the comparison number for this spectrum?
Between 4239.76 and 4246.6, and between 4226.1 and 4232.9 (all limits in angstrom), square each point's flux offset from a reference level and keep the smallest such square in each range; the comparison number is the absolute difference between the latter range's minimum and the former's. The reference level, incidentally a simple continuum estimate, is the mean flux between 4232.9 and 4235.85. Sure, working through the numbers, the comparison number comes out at 0.026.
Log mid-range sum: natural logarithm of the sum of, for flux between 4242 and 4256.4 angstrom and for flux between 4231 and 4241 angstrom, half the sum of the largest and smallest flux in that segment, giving 2.70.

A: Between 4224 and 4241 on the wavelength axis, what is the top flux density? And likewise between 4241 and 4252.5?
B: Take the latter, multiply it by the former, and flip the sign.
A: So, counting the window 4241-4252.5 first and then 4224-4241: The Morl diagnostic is -80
